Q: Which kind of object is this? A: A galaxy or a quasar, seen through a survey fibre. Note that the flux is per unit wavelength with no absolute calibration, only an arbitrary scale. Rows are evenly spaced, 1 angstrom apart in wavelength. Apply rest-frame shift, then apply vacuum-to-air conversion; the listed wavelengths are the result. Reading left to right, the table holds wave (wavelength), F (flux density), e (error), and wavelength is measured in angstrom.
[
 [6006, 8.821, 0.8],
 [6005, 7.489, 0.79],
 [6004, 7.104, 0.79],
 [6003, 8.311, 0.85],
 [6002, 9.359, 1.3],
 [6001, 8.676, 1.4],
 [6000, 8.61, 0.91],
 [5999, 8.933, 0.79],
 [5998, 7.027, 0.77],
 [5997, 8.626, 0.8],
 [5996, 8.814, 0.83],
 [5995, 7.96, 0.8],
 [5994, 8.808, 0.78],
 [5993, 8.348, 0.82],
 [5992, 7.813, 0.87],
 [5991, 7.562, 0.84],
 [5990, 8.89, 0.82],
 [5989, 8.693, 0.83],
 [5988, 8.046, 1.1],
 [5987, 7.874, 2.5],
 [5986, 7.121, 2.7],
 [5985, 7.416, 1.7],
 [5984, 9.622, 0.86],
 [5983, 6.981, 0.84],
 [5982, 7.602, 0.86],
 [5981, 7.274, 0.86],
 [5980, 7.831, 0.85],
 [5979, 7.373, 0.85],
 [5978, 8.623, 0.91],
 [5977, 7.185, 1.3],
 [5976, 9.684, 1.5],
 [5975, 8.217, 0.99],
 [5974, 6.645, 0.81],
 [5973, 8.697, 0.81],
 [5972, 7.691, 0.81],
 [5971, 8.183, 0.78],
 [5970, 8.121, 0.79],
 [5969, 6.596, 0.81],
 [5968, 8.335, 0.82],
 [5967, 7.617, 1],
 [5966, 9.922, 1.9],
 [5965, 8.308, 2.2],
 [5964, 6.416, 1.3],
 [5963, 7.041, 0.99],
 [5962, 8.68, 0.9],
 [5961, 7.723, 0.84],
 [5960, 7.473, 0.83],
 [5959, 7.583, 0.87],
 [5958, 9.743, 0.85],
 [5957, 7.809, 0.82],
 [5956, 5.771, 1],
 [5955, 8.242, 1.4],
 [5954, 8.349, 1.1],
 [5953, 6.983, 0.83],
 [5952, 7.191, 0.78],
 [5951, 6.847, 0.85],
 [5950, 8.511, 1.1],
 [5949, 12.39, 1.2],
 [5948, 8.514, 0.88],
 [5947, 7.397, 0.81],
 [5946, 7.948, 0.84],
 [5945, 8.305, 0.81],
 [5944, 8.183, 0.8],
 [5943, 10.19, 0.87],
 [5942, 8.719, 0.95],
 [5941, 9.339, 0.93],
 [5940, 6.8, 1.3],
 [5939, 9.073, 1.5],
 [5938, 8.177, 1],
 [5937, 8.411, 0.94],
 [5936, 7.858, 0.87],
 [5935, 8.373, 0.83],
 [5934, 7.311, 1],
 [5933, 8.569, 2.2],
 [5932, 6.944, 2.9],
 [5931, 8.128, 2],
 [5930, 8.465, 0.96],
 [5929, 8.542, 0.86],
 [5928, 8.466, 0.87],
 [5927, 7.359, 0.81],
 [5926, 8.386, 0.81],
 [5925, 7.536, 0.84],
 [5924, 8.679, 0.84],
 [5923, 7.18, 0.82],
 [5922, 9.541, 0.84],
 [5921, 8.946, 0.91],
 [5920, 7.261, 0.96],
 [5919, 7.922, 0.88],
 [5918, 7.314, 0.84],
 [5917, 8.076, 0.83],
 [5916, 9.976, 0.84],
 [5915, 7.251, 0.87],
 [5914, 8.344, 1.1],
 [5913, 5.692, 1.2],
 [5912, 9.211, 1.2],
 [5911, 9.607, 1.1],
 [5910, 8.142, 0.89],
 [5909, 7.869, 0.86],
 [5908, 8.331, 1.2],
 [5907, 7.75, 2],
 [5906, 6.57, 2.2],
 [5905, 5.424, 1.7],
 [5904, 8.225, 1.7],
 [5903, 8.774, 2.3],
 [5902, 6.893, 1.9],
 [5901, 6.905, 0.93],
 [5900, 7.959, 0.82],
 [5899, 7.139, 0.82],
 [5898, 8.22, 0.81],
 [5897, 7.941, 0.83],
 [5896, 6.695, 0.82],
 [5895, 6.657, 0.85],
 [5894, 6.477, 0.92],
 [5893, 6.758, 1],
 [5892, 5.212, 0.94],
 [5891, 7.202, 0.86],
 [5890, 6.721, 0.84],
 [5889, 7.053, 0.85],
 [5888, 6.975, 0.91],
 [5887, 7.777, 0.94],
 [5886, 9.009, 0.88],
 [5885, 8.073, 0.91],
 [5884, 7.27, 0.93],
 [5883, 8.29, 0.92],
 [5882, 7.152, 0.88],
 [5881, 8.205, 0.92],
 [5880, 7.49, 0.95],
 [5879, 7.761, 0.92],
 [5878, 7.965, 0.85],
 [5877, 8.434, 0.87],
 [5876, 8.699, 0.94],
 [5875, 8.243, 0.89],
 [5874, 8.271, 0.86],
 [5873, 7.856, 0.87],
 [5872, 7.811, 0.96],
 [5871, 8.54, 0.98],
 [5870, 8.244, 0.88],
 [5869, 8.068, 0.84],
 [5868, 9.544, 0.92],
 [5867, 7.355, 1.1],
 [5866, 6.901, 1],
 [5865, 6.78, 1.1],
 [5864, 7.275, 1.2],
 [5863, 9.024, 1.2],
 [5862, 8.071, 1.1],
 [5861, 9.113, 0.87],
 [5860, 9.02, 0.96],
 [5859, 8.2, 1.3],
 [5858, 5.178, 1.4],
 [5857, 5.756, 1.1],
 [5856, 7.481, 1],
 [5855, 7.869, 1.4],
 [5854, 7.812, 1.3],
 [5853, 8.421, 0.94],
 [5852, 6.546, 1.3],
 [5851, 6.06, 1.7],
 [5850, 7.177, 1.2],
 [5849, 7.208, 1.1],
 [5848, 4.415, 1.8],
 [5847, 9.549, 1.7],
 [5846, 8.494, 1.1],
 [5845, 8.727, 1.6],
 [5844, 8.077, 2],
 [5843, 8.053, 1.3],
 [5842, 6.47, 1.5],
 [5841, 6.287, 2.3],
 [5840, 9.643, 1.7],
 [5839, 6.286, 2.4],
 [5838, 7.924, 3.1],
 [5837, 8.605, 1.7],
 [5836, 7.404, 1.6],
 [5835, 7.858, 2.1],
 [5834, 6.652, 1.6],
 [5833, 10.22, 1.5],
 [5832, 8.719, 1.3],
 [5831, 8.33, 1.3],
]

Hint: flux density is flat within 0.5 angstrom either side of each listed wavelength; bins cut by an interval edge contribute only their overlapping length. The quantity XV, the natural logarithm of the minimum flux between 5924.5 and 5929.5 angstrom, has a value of 2.00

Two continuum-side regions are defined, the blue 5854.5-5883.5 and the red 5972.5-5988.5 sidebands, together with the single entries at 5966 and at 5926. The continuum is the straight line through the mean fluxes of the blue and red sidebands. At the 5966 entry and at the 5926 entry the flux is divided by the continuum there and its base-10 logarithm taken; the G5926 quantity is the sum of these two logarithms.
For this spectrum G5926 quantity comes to 0.13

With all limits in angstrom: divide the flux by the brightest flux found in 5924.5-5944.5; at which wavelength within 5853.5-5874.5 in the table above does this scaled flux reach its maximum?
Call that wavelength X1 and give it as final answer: 5868 angstrom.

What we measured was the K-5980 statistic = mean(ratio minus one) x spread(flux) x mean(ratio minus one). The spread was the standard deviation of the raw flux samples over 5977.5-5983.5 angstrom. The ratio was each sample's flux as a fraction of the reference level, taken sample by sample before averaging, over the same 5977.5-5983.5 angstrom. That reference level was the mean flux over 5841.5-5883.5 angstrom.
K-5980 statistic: 0.000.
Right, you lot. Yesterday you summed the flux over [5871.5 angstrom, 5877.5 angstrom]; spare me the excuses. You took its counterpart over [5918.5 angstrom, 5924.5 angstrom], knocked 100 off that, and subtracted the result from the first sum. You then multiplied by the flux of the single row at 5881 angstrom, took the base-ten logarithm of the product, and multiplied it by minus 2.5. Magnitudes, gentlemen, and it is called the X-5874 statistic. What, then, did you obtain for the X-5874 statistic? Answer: -7.28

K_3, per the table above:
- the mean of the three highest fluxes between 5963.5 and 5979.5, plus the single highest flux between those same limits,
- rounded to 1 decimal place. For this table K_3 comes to 19.4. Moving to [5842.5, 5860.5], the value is 18.6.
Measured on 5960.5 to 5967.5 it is 18.9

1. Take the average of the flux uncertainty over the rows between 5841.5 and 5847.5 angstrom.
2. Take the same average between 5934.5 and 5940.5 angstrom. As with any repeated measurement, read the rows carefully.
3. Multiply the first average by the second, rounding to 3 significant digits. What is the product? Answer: 1.65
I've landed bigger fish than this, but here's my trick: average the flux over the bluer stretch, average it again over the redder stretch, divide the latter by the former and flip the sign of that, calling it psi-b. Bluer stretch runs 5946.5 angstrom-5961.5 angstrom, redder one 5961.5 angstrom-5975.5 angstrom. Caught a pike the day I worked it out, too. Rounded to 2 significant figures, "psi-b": -0.98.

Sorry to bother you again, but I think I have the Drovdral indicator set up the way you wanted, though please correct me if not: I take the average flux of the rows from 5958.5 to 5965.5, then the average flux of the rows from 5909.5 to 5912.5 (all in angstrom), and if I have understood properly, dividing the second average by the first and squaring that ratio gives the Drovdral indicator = 1.40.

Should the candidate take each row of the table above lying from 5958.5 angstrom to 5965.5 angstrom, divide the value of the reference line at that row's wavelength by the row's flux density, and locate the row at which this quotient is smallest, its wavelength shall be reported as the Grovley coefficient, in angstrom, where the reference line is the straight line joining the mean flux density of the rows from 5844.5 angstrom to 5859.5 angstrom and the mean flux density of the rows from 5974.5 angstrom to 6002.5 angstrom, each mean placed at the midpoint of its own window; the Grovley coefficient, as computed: 5962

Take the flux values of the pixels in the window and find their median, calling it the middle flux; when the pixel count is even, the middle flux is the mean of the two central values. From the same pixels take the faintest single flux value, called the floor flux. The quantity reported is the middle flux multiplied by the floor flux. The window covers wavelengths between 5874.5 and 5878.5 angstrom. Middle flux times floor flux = 66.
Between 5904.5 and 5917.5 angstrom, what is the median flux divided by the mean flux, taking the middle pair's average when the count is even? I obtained 1.03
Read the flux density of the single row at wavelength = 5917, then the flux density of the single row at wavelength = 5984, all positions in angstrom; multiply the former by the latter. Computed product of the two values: 78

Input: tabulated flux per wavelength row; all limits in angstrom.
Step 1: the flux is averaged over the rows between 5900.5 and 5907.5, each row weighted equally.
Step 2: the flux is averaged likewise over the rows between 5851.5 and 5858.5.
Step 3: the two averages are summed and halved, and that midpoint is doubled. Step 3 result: 14.2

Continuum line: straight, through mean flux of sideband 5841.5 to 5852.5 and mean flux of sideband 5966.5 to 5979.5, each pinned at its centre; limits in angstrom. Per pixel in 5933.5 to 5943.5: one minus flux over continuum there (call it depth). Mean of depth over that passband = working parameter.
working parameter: -0.09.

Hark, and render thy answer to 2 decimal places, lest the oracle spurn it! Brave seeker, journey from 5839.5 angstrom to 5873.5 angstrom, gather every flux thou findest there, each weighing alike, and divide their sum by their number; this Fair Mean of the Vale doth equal 7.68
